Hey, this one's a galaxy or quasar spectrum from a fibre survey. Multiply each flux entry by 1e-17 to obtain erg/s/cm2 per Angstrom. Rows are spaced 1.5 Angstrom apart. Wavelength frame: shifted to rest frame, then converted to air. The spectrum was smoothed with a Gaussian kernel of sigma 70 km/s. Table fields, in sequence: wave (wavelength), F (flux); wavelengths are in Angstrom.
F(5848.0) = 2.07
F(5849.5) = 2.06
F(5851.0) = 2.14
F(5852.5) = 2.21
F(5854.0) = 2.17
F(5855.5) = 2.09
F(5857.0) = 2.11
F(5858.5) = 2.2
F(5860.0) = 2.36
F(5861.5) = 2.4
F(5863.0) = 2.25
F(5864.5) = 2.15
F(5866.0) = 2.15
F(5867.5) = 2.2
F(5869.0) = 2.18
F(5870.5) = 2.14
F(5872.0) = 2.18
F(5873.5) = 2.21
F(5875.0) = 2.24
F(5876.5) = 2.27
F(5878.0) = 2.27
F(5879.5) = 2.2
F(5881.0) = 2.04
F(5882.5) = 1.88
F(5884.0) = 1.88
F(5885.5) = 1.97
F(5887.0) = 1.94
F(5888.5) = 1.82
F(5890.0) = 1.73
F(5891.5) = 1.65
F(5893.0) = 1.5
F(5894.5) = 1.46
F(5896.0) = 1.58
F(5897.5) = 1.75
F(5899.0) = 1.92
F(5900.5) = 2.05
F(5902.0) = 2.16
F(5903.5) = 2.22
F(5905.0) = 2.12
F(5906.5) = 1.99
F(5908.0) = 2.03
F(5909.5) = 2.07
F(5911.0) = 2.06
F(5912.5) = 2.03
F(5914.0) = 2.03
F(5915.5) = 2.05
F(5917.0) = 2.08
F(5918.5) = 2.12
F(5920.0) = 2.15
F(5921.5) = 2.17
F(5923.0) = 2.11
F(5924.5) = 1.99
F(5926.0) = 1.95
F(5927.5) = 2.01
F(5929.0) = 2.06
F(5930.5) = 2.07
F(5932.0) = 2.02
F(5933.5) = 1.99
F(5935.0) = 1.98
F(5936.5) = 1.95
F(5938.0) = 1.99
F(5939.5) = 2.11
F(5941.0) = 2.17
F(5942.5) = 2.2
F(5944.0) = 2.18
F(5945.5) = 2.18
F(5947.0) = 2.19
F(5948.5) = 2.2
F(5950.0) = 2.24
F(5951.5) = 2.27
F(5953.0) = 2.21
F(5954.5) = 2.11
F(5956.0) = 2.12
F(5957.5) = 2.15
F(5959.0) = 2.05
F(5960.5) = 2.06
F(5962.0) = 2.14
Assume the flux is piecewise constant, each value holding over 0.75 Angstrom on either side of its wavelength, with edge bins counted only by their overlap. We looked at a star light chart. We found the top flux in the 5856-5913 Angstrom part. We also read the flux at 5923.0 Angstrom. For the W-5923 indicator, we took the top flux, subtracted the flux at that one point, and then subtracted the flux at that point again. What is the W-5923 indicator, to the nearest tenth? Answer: -1.8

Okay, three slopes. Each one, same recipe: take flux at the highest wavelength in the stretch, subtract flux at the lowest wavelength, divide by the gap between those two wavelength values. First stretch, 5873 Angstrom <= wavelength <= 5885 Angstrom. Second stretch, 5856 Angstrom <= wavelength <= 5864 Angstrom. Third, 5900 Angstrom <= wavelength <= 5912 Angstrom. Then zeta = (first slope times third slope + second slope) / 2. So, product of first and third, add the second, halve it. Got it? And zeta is 0.012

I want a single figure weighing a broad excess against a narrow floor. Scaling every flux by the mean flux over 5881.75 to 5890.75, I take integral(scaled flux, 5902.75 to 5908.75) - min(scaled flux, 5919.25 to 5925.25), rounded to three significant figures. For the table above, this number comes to 5.64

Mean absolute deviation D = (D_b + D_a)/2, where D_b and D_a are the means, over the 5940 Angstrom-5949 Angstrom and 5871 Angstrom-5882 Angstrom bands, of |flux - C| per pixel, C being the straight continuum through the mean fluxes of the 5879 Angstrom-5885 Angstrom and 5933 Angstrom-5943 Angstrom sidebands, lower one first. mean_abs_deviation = 0.17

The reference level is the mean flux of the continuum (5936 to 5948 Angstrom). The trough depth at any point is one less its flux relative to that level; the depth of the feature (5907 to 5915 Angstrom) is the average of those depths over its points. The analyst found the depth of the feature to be 0.04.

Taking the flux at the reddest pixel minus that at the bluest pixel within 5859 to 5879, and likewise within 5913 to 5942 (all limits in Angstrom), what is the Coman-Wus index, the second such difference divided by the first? -2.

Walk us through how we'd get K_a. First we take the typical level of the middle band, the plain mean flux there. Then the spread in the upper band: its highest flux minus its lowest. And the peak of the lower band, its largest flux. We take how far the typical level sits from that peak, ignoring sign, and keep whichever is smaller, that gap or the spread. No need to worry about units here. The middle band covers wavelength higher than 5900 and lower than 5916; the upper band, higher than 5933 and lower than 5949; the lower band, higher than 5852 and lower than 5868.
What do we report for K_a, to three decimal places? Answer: 0.250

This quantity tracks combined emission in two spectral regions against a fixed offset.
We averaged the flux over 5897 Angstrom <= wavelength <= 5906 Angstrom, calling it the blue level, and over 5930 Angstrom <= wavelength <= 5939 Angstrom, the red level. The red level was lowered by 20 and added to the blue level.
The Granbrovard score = -16.0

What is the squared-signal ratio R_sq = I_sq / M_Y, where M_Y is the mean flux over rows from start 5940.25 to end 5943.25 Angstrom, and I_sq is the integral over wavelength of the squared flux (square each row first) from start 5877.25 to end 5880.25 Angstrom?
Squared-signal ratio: 6.9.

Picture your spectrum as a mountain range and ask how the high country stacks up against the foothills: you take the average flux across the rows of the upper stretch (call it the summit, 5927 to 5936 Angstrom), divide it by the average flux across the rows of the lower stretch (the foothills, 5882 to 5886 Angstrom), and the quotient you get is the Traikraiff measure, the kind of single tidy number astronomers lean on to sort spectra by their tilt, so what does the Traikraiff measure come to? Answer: 1.06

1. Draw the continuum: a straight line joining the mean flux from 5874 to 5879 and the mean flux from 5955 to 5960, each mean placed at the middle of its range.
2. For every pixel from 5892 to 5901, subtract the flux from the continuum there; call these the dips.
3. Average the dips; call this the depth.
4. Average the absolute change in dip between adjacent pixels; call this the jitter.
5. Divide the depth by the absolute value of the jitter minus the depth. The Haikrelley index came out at 1.33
